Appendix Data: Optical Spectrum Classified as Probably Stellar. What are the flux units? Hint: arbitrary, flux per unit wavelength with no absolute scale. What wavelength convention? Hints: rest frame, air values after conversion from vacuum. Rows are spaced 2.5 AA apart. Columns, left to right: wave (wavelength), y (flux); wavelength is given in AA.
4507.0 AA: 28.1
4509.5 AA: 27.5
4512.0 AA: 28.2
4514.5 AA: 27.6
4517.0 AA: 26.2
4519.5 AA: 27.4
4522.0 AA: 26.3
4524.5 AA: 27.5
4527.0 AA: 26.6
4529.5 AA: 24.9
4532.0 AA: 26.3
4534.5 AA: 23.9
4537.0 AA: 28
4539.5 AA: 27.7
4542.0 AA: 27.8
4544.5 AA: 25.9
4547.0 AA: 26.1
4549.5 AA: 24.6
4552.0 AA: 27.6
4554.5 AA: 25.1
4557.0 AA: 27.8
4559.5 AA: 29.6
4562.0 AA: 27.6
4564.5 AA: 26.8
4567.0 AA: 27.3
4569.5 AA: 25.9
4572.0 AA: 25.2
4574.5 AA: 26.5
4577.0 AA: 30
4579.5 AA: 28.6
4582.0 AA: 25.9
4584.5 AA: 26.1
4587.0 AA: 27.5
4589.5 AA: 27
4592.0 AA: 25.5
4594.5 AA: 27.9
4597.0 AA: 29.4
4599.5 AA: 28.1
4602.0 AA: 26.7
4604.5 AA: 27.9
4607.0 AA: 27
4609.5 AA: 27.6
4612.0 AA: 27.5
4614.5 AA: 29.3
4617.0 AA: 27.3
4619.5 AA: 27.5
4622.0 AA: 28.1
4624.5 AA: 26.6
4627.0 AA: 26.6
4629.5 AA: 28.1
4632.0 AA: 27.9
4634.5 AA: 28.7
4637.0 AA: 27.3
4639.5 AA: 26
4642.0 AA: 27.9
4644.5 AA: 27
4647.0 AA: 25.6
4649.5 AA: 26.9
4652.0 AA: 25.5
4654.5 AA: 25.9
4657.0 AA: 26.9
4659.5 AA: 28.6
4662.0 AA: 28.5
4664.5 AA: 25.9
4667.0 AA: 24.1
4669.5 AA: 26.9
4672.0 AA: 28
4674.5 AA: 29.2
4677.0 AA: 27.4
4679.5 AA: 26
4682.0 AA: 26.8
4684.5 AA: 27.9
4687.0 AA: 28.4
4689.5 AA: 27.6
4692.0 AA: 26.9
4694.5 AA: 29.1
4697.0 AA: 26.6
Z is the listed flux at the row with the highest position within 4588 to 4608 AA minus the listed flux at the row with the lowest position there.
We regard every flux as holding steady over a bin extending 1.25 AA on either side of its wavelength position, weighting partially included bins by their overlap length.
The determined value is 0.0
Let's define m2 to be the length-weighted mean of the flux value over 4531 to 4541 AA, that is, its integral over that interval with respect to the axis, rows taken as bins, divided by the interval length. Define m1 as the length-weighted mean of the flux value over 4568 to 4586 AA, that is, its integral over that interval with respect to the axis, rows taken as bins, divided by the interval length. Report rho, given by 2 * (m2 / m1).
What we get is 1.97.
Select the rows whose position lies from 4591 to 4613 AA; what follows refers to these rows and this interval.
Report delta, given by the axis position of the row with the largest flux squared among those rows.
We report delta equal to 4597.0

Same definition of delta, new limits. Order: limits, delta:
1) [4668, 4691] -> 4674.5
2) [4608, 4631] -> 4614.5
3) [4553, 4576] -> 4559.5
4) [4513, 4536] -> 4514.5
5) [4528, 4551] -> 4537.0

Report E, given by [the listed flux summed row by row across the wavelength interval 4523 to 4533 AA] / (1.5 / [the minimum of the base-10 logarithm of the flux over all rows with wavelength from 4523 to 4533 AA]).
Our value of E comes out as 98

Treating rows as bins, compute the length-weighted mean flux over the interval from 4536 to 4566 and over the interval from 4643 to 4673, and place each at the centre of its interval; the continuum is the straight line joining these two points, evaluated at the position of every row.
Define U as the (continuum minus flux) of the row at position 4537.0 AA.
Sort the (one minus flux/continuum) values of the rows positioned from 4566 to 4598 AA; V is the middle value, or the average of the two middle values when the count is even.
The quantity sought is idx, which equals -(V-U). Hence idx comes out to -0.9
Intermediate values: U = -0.9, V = -0.004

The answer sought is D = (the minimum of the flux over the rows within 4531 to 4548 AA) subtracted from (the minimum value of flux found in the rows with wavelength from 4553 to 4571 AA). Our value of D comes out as 1.2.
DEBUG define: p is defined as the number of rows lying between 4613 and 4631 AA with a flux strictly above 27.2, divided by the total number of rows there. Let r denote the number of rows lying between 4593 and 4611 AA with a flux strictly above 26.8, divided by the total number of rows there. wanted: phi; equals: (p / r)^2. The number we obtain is 0.7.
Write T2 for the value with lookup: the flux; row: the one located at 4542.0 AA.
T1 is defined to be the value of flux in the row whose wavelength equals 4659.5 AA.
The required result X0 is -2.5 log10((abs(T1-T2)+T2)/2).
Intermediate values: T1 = 28.6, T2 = 27.8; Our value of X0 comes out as -2.89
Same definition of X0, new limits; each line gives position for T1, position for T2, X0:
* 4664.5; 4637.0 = -2.89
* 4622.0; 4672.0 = -2.87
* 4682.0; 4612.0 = -2.87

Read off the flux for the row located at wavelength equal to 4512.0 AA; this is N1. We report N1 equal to 28.2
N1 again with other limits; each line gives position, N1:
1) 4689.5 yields 27.6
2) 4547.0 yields 26.1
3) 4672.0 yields 28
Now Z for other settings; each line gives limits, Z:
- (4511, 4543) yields -0.4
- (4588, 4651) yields -0.1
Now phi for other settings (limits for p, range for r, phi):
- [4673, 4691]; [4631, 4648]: 1.0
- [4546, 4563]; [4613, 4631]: 0.6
